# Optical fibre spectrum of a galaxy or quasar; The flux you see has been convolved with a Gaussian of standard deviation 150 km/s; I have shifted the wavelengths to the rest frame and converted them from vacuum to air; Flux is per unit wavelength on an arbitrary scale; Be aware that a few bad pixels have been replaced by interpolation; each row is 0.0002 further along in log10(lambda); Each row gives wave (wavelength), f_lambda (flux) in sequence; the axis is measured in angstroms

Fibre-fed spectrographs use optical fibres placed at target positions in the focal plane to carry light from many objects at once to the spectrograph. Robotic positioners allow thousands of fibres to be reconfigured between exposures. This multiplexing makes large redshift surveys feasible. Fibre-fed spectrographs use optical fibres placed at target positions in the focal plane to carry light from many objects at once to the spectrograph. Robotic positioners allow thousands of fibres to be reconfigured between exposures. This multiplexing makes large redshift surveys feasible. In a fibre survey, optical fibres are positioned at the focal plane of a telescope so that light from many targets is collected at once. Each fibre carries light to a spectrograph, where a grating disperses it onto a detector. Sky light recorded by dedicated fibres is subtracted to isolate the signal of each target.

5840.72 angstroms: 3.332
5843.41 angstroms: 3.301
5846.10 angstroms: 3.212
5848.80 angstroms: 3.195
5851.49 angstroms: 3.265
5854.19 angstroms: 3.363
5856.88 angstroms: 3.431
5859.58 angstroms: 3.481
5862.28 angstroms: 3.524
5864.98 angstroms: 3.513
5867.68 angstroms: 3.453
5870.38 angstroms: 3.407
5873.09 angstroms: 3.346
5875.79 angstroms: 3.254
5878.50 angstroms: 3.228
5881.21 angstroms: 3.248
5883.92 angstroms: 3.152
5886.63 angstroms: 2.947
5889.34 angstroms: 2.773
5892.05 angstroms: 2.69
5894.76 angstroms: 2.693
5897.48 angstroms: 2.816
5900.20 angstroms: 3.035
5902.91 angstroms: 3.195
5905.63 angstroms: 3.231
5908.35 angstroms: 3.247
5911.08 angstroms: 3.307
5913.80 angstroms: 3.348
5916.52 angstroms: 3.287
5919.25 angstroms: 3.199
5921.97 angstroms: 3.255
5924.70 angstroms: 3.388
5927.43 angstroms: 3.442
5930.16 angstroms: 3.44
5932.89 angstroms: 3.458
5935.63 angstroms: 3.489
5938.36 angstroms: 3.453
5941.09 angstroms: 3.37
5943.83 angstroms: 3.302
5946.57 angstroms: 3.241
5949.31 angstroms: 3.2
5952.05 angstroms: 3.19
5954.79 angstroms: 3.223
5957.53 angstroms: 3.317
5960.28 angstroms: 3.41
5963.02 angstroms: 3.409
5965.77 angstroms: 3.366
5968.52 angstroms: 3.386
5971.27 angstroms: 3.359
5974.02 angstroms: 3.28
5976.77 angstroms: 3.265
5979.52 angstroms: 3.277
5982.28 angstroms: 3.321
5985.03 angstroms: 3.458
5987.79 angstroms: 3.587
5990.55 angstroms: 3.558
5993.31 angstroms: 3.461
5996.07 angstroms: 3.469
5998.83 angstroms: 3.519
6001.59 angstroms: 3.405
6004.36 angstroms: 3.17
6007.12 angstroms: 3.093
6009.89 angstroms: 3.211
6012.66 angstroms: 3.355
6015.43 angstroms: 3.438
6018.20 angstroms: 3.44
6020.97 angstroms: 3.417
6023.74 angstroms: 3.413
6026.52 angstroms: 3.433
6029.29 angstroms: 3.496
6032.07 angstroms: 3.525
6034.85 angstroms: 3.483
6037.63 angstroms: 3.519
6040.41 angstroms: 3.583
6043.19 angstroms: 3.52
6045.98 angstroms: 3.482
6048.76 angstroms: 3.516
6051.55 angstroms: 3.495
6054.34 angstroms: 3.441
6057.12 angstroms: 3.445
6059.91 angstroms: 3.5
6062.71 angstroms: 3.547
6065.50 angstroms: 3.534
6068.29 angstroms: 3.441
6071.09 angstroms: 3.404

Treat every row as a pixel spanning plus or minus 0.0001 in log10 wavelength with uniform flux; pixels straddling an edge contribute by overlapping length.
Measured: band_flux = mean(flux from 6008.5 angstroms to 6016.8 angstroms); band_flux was 3.33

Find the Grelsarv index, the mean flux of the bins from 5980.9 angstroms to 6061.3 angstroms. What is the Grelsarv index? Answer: 3.44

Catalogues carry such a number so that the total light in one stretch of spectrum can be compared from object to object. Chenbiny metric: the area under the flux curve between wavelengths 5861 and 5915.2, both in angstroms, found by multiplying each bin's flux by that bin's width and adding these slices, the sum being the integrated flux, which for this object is 172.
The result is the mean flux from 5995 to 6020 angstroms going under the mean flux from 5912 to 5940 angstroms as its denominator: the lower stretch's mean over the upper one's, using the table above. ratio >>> 1.01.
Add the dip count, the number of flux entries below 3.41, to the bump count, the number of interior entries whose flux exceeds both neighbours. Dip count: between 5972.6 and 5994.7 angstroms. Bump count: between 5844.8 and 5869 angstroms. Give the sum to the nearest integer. 5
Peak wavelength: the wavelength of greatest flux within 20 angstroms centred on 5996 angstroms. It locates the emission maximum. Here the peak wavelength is 5987.79 angstroms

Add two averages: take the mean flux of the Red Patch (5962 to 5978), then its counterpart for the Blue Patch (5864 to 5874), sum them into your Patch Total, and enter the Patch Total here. 6.77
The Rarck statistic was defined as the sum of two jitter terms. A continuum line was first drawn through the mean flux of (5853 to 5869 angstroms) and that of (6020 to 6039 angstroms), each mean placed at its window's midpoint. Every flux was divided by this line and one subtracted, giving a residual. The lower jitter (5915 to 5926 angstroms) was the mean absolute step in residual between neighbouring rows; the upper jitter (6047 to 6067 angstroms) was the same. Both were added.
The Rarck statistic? 0.036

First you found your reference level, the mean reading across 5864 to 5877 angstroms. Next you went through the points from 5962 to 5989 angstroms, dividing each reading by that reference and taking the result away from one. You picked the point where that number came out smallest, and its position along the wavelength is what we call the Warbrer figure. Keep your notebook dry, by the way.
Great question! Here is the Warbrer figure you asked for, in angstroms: 5987.79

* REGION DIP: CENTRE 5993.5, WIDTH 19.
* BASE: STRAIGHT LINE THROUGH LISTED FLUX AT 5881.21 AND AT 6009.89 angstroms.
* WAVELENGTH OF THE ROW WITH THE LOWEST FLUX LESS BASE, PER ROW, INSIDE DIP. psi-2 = 6001.59 angstroms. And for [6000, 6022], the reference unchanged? 6007.12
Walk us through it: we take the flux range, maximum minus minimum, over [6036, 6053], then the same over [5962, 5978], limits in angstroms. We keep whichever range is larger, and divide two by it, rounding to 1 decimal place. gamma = 13.9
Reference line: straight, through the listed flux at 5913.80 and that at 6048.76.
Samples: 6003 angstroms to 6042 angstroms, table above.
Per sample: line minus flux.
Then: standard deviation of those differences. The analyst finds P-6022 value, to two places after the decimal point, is 0.13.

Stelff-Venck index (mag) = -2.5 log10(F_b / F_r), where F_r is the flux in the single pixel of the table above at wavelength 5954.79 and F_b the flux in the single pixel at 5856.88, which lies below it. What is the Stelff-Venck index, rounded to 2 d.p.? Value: -0.07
